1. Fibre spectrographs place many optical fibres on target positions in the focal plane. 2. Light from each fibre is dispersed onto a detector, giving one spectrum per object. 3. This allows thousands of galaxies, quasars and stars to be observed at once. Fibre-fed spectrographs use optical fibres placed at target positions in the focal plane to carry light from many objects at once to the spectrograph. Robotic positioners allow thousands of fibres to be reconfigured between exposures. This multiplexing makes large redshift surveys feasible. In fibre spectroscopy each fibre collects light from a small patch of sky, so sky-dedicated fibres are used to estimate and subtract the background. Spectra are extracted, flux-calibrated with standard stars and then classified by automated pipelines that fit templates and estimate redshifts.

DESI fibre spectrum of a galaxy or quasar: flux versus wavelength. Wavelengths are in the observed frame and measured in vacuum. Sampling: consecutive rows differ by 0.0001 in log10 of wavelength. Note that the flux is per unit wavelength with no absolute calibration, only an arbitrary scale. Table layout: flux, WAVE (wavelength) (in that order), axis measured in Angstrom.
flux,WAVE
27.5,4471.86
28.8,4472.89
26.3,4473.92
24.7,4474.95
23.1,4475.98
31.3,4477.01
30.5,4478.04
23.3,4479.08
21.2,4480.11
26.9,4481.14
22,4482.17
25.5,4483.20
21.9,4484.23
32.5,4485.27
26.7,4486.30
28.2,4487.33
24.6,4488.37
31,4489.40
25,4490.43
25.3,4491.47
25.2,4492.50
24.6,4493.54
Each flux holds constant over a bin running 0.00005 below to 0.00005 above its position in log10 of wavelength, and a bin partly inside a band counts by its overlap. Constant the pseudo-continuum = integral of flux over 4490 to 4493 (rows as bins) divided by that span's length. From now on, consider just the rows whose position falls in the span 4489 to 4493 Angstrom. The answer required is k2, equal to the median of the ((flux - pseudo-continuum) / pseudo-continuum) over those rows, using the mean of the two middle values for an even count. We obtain 0.004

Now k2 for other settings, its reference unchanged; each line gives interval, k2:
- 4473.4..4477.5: 0.014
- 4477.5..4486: -0.030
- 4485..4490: 0.121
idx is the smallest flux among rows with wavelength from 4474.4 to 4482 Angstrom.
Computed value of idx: 21.2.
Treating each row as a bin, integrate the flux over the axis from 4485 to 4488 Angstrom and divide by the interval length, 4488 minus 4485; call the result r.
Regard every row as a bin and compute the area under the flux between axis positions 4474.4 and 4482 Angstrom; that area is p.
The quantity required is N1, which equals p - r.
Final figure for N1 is 167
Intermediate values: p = 195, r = 28.6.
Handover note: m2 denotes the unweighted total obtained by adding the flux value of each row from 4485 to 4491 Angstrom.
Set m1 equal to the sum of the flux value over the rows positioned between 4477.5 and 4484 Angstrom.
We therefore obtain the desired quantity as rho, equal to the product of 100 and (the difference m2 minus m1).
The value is 1860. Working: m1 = 149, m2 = 168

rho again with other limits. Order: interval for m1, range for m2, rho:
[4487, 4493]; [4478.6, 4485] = -1850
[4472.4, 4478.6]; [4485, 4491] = 330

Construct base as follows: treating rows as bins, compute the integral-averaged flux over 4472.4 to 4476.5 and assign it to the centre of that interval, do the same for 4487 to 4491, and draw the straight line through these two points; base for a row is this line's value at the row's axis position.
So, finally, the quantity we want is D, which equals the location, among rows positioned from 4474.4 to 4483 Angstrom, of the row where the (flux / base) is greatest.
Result 4477.01 Angstrom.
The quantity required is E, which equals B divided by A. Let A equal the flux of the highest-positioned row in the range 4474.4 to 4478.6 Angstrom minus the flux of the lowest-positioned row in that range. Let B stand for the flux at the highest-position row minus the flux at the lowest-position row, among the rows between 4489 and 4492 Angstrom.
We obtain -0.98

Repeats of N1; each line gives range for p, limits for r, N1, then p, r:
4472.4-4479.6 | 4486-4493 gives 167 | 193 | 26.6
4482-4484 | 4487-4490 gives 20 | 48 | 27.8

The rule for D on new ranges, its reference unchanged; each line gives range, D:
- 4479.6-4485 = 4481.14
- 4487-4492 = 4489.40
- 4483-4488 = 4485.27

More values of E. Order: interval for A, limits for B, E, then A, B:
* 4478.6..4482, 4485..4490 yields -0.42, 3.6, -1.5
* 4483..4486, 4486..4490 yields 0.61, 7.0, 4.3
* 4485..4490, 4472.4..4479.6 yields 3.67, -1.5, -5.5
